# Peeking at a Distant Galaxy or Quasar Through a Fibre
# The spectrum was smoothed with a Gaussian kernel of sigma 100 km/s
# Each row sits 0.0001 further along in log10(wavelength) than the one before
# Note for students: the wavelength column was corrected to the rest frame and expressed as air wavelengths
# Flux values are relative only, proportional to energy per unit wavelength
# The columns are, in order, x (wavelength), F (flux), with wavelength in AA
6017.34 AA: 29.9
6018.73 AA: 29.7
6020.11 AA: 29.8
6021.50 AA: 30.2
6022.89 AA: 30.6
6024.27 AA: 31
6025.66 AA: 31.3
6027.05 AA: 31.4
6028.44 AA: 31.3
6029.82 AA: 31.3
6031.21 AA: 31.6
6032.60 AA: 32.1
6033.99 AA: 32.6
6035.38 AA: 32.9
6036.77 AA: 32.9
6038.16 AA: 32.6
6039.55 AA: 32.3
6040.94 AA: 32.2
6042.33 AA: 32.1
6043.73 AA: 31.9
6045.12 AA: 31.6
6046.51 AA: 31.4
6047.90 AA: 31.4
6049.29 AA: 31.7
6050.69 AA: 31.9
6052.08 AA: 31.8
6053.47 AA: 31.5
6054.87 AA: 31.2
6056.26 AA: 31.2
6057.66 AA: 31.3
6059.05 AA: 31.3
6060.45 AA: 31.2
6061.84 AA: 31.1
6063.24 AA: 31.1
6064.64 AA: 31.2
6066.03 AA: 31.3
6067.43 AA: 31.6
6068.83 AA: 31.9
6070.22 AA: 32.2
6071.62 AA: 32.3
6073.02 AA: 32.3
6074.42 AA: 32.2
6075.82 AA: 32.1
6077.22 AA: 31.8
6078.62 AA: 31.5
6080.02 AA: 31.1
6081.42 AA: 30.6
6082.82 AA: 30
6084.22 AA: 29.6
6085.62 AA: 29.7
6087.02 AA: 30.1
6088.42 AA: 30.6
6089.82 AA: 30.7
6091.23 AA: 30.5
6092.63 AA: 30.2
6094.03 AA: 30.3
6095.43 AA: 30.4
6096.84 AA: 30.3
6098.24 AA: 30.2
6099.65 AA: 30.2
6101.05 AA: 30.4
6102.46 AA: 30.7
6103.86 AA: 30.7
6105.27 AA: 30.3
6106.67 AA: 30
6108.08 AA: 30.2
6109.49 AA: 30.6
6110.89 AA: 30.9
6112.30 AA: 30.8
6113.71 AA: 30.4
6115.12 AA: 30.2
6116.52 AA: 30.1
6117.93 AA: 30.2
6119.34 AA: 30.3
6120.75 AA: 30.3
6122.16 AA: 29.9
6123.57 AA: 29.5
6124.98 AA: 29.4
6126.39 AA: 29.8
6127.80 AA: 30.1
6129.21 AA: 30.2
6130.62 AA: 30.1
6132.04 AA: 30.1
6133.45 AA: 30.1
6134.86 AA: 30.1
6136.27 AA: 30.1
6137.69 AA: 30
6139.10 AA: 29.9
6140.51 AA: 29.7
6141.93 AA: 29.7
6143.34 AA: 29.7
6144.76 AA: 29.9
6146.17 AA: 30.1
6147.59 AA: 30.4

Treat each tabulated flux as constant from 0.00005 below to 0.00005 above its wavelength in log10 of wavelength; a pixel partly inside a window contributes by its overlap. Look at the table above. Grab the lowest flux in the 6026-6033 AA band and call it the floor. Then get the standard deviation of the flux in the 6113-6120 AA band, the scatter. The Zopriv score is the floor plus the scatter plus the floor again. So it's 62.7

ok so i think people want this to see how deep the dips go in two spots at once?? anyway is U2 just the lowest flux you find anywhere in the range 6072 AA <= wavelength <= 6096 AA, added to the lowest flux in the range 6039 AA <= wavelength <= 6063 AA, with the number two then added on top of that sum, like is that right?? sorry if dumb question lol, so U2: 62.7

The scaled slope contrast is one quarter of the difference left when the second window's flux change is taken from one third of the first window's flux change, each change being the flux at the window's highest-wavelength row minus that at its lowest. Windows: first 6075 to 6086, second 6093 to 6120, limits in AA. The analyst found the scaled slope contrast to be -0.20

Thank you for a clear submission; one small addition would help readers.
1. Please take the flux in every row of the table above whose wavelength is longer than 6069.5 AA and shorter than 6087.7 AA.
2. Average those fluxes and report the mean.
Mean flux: 31.2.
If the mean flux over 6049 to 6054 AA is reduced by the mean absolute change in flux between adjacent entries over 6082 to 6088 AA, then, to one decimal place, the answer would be 31.4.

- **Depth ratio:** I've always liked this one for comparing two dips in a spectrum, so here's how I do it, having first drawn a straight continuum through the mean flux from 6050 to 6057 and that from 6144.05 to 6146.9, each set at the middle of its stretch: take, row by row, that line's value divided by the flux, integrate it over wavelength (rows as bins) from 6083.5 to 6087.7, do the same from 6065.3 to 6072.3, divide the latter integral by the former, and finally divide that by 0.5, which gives 3.1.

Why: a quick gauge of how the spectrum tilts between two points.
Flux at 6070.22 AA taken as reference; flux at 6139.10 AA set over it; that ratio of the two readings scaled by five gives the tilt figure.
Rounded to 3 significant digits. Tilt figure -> 4.64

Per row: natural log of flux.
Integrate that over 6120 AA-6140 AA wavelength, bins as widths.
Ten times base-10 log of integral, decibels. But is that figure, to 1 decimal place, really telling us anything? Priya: 18.3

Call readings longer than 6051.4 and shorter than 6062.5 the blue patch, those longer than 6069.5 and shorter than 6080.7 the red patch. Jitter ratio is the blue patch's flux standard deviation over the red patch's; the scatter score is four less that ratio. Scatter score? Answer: 3.5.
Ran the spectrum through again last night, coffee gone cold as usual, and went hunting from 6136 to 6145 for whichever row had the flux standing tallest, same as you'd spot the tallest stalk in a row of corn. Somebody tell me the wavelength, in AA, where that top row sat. 6136.27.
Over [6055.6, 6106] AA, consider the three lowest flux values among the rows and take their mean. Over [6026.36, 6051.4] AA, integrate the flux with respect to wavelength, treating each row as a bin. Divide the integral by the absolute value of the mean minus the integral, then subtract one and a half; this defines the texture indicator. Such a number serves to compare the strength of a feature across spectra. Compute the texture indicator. -0.461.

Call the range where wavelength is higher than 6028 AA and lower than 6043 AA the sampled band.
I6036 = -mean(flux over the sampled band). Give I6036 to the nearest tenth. -32.2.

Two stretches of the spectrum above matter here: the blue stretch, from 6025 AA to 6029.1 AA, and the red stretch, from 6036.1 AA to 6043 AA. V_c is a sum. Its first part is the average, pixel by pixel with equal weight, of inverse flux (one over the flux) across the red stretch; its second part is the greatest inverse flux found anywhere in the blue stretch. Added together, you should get 0.0628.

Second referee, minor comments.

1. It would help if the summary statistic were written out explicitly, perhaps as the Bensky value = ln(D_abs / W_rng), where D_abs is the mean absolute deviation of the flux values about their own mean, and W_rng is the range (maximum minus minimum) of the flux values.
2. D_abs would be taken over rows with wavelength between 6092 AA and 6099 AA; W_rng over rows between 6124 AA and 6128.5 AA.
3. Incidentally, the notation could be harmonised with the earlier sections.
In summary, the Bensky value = -2.4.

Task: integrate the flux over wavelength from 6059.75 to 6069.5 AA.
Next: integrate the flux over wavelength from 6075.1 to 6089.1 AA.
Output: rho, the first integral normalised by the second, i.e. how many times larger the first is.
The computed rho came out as 0.71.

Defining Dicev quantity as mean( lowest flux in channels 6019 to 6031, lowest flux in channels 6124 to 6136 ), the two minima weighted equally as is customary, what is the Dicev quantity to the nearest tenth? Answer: 29.6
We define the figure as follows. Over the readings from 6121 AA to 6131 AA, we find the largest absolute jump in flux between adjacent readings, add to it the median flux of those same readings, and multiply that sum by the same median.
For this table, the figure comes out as 906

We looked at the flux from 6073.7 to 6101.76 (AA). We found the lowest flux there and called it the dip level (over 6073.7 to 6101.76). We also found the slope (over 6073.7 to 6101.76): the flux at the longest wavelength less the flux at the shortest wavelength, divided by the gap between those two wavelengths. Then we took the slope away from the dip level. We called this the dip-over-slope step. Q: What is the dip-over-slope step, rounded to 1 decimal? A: 29.7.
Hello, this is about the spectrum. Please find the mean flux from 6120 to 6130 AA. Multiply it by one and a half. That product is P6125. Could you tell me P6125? 44.8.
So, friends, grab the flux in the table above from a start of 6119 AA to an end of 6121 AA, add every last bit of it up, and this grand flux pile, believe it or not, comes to 61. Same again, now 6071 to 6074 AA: 65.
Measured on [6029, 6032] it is 63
